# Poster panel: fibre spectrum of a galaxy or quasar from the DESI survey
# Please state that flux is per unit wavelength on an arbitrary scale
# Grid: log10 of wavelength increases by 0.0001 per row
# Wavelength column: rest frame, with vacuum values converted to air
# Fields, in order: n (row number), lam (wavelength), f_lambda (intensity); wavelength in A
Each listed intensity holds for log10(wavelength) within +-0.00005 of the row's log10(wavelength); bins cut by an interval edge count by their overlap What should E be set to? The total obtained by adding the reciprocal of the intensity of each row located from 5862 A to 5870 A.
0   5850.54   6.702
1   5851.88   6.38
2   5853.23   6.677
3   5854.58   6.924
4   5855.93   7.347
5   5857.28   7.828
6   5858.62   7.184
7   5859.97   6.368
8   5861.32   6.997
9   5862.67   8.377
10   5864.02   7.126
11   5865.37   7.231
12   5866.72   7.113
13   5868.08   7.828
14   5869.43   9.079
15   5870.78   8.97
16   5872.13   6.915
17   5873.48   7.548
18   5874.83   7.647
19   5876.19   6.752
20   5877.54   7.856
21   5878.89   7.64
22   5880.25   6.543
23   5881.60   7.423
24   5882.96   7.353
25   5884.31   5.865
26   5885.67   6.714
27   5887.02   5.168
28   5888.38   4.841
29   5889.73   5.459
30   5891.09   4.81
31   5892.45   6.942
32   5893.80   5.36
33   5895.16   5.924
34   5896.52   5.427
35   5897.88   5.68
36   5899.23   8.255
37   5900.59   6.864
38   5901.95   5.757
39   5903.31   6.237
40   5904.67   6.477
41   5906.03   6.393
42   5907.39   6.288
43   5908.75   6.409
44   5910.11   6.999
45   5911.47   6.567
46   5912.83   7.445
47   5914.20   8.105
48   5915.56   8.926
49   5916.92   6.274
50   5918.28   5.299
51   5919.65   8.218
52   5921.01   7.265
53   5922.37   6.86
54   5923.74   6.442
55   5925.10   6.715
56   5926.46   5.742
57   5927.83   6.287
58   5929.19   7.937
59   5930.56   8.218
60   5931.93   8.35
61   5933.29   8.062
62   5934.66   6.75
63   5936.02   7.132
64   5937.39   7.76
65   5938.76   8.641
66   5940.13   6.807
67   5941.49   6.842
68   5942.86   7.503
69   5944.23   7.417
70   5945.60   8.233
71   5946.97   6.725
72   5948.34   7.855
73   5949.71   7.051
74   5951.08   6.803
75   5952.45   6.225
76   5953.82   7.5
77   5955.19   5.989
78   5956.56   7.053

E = 0.776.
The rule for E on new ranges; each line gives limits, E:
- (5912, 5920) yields 0.840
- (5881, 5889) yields 0.990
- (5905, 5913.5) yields 0.901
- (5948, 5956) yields 0.877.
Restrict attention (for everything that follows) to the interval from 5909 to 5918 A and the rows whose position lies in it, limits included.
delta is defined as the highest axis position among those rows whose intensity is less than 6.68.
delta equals 5916.92 A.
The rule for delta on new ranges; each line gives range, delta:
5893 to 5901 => 5897.88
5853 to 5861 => 5859.97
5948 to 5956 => 5955.19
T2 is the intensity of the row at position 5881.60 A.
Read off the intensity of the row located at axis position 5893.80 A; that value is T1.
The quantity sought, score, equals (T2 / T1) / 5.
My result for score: 0.277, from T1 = 5.36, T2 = 7.423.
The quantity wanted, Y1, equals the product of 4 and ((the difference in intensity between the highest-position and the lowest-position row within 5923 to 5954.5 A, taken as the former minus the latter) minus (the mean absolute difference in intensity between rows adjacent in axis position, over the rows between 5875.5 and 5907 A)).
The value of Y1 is 0.6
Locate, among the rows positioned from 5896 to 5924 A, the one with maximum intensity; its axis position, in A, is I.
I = 5915.56 A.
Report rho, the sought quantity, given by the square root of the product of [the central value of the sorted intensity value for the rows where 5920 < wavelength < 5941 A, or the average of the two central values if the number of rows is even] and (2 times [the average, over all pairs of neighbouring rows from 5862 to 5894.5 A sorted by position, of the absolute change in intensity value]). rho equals 3.5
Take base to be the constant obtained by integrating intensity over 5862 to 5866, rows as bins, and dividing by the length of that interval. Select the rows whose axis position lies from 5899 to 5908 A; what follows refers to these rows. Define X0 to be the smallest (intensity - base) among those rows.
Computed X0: -1.8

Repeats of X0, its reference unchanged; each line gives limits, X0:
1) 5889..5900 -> -2.8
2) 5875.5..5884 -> -1.0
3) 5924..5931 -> -1.8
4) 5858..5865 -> -1.2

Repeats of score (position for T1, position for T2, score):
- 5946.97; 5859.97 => 0.189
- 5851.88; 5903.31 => 0.196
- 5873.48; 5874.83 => 0.203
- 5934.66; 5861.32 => 0.207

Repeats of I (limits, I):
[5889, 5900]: 5899.23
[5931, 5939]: 5938.76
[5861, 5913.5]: 5869.43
